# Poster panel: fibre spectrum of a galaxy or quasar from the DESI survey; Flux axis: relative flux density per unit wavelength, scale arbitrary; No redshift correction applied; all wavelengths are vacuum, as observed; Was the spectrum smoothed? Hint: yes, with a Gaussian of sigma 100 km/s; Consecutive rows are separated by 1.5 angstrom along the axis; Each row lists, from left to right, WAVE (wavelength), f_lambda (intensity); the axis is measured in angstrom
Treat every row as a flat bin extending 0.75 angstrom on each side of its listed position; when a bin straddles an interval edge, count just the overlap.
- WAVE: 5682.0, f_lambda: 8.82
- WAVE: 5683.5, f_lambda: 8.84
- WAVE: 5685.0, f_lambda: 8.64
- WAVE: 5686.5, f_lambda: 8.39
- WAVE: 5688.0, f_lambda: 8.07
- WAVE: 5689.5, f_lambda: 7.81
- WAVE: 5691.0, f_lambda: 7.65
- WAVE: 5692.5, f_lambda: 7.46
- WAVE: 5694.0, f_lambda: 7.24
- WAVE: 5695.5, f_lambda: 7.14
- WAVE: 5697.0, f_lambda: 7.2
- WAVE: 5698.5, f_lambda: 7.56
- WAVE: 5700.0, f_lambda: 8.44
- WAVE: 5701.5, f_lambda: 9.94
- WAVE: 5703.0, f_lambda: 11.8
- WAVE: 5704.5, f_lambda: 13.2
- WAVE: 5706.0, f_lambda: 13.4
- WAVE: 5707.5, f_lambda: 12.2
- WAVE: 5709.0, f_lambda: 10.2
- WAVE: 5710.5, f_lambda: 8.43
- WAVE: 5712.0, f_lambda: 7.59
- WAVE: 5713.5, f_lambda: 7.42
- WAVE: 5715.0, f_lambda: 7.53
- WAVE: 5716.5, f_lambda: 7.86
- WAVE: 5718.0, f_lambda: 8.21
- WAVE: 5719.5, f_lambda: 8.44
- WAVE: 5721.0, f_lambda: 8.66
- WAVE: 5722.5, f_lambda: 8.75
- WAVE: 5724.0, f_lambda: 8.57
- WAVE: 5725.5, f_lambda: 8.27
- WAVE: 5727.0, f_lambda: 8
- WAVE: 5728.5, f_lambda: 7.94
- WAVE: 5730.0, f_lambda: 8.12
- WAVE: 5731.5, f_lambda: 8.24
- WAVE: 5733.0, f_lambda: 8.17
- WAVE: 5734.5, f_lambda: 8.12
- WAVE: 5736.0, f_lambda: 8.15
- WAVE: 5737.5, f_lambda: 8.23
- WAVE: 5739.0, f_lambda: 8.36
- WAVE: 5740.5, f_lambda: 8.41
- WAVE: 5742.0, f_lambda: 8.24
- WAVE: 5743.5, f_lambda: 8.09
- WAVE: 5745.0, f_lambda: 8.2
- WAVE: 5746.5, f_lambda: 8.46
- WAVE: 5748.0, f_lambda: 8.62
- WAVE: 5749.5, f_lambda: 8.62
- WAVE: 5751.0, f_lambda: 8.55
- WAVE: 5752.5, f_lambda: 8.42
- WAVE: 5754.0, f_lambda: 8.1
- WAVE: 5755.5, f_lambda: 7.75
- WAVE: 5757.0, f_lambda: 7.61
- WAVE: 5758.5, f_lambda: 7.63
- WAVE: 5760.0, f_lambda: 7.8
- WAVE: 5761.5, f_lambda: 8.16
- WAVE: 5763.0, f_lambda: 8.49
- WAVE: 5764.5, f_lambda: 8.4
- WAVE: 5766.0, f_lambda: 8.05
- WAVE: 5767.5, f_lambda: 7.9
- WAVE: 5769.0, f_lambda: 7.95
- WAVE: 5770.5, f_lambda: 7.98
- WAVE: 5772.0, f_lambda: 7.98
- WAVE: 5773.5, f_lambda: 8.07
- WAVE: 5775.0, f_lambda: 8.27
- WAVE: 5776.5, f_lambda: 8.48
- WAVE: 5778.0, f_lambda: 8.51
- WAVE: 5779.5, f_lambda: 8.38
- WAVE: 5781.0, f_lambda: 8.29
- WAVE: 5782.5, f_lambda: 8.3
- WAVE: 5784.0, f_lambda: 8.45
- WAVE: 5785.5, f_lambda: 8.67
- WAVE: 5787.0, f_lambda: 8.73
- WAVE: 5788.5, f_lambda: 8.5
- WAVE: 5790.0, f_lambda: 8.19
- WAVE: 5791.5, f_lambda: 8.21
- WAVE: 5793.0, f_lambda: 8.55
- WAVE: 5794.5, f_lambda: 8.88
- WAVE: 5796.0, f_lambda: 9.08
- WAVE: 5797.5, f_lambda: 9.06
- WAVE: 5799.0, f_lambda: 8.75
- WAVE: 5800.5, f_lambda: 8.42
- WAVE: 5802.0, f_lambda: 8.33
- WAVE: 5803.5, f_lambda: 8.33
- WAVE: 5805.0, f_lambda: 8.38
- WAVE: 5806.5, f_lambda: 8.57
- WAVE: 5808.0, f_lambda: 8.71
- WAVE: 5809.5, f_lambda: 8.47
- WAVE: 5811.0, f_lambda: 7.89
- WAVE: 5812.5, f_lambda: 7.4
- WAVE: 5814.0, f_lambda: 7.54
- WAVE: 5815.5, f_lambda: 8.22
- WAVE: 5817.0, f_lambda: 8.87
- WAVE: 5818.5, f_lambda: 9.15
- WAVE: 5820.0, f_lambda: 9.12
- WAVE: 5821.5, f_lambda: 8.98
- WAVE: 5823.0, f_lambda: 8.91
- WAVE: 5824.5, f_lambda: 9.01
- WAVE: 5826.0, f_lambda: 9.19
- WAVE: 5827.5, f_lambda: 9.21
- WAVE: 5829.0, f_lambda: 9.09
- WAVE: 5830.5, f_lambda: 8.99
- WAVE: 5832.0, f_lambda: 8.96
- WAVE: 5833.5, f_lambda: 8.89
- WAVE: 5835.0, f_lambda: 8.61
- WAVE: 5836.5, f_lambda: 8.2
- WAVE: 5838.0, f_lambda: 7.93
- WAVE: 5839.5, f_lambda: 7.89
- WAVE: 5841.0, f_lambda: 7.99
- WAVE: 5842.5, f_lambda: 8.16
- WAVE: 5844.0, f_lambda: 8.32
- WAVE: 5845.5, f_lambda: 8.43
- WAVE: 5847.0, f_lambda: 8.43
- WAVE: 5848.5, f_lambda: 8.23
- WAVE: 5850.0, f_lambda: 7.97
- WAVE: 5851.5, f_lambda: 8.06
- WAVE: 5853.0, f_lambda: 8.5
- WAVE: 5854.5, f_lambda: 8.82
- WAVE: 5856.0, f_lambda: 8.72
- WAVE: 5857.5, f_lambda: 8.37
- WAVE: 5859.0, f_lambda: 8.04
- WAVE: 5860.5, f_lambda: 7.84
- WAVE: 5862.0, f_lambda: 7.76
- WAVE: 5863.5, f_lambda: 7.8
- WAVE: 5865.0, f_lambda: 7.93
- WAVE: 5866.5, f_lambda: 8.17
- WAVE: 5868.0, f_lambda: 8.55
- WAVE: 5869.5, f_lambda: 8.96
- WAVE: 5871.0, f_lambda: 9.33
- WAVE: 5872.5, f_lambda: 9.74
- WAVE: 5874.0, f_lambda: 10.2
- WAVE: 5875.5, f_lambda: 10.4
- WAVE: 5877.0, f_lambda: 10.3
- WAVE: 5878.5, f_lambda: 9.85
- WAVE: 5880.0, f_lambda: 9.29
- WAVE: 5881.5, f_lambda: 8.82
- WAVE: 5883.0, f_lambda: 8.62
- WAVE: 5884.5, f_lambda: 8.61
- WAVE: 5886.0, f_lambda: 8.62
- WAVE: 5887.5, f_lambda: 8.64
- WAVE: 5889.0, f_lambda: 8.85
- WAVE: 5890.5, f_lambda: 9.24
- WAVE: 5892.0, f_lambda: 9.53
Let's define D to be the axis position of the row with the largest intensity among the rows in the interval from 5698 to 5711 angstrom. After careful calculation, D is 5706.0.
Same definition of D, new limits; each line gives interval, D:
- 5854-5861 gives 5854.5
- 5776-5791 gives 5787.0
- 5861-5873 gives 5872.5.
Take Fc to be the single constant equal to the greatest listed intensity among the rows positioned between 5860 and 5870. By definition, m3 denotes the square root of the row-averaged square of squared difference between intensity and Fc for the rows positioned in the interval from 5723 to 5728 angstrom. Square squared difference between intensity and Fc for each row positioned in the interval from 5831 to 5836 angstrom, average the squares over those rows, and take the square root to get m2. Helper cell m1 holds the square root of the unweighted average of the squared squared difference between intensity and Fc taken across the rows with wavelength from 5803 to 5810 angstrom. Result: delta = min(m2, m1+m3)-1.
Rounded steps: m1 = 0.267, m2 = 0.1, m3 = 0.61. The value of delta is -0.93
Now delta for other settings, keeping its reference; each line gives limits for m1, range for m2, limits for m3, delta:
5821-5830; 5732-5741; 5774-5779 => -0.64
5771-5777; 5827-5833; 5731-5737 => -0.97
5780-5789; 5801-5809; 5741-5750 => -0.70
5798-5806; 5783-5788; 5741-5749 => -0.84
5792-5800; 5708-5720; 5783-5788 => -0.76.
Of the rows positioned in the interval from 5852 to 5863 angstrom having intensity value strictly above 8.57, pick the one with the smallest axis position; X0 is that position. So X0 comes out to 5854.5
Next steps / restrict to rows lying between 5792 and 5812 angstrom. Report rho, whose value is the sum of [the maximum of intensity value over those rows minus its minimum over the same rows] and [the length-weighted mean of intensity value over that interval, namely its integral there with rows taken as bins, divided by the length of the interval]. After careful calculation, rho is 9.7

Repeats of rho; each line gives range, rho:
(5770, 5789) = 9.1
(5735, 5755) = 8.9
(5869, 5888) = 11.1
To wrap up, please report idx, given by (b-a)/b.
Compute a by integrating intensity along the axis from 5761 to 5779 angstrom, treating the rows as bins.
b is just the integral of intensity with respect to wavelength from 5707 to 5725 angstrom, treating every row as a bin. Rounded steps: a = 147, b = 155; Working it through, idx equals 0.05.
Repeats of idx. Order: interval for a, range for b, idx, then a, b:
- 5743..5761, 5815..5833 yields 0.09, 147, 162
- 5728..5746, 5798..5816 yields 0.01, 148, 149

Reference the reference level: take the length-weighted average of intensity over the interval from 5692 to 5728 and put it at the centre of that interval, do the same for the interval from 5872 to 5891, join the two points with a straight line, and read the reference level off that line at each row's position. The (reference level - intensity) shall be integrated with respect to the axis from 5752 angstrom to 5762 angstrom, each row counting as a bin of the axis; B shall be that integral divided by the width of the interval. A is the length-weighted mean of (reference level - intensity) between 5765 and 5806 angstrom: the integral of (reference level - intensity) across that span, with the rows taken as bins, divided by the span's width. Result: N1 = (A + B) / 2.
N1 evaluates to 0.9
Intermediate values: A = 0.69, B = 1.1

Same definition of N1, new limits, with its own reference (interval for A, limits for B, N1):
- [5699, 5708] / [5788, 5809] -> -1.0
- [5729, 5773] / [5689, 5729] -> 0.5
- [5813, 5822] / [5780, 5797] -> 0.6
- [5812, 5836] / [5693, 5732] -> 0.2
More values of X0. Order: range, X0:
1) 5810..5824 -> 5817.0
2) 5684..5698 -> 5685.0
